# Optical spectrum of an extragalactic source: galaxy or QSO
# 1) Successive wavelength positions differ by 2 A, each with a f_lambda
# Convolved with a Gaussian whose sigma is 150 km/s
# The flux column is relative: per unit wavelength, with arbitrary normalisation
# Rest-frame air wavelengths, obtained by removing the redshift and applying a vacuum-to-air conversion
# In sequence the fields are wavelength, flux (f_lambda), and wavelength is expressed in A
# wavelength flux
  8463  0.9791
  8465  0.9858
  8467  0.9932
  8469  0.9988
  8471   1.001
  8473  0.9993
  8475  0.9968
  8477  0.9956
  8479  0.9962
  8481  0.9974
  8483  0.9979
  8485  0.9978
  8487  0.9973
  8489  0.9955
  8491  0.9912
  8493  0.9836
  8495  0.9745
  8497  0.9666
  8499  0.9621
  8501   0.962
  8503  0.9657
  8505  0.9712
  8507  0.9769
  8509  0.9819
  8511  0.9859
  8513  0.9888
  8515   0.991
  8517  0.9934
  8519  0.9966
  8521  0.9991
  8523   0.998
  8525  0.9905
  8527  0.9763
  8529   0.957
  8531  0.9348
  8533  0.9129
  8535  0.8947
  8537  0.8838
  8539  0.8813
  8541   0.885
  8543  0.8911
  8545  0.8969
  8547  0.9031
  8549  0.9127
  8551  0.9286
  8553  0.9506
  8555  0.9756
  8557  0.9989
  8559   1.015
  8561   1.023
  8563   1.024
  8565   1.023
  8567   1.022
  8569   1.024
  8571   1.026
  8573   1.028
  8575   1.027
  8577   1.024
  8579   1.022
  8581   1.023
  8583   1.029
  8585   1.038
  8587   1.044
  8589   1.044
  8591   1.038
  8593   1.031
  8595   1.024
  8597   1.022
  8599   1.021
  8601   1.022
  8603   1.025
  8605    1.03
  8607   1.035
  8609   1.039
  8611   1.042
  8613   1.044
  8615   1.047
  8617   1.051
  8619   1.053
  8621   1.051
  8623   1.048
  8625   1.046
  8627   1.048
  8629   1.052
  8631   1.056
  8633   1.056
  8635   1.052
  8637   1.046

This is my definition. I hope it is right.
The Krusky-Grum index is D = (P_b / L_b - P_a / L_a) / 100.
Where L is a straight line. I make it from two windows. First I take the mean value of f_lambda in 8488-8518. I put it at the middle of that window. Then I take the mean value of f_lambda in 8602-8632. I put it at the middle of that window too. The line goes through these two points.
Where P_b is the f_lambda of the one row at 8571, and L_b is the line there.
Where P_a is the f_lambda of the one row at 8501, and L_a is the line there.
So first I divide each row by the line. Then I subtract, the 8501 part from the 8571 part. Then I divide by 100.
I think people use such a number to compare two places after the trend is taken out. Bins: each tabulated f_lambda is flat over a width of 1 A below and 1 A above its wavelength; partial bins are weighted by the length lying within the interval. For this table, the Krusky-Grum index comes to 0.0002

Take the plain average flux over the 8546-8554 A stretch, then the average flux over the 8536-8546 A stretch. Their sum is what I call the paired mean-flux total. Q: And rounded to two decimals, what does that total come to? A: 1.81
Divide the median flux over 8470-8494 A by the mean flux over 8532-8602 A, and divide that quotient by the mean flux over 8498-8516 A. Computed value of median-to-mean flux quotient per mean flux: 1.036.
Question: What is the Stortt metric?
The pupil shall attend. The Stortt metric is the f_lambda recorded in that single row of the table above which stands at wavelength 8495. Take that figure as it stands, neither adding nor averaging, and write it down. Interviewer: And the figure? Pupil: 0.9745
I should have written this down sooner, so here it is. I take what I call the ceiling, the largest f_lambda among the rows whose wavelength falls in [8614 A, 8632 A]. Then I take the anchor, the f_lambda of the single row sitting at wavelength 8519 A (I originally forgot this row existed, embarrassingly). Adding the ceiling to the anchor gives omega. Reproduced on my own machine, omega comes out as 2.05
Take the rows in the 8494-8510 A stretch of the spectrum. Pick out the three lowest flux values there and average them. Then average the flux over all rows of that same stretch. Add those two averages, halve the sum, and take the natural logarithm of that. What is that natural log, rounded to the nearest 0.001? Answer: -0.034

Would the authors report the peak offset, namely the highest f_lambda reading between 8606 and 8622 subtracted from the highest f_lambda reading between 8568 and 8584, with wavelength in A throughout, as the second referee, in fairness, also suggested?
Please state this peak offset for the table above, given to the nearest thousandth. -0.024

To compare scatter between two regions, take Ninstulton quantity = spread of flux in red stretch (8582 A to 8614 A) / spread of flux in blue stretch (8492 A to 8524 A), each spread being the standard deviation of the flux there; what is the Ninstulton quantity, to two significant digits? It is 0.66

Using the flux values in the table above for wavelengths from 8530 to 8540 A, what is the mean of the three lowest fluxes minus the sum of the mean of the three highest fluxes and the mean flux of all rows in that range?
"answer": -0.929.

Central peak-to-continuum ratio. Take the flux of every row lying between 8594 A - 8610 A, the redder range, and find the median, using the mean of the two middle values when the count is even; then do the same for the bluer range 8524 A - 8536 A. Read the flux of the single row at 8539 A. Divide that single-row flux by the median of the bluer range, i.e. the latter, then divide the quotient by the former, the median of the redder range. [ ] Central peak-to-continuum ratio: 0.91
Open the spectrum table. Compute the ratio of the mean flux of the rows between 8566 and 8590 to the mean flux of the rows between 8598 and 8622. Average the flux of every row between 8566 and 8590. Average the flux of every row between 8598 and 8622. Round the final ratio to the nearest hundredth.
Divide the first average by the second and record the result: 0.99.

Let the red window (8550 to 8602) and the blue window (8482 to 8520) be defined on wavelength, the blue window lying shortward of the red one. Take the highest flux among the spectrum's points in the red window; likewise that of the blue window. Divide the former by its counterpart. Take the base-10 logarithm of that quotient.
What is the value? 0.020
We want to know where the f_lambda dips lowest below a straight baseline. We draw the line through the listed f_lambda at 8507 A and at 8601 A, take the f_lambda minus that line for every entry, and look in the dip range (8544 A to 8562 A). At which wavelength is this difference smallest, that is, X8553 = 8545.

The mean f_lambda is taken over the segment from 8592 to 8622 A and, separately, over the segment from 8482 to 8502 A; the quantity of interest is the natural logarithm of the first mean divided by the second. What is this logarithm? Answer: 0.052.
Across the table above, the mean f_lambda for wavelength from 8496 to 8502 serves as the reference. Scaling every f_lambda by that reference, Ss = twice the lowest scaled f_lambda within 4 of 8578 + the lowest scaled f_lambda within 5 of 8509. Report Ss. 3.13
